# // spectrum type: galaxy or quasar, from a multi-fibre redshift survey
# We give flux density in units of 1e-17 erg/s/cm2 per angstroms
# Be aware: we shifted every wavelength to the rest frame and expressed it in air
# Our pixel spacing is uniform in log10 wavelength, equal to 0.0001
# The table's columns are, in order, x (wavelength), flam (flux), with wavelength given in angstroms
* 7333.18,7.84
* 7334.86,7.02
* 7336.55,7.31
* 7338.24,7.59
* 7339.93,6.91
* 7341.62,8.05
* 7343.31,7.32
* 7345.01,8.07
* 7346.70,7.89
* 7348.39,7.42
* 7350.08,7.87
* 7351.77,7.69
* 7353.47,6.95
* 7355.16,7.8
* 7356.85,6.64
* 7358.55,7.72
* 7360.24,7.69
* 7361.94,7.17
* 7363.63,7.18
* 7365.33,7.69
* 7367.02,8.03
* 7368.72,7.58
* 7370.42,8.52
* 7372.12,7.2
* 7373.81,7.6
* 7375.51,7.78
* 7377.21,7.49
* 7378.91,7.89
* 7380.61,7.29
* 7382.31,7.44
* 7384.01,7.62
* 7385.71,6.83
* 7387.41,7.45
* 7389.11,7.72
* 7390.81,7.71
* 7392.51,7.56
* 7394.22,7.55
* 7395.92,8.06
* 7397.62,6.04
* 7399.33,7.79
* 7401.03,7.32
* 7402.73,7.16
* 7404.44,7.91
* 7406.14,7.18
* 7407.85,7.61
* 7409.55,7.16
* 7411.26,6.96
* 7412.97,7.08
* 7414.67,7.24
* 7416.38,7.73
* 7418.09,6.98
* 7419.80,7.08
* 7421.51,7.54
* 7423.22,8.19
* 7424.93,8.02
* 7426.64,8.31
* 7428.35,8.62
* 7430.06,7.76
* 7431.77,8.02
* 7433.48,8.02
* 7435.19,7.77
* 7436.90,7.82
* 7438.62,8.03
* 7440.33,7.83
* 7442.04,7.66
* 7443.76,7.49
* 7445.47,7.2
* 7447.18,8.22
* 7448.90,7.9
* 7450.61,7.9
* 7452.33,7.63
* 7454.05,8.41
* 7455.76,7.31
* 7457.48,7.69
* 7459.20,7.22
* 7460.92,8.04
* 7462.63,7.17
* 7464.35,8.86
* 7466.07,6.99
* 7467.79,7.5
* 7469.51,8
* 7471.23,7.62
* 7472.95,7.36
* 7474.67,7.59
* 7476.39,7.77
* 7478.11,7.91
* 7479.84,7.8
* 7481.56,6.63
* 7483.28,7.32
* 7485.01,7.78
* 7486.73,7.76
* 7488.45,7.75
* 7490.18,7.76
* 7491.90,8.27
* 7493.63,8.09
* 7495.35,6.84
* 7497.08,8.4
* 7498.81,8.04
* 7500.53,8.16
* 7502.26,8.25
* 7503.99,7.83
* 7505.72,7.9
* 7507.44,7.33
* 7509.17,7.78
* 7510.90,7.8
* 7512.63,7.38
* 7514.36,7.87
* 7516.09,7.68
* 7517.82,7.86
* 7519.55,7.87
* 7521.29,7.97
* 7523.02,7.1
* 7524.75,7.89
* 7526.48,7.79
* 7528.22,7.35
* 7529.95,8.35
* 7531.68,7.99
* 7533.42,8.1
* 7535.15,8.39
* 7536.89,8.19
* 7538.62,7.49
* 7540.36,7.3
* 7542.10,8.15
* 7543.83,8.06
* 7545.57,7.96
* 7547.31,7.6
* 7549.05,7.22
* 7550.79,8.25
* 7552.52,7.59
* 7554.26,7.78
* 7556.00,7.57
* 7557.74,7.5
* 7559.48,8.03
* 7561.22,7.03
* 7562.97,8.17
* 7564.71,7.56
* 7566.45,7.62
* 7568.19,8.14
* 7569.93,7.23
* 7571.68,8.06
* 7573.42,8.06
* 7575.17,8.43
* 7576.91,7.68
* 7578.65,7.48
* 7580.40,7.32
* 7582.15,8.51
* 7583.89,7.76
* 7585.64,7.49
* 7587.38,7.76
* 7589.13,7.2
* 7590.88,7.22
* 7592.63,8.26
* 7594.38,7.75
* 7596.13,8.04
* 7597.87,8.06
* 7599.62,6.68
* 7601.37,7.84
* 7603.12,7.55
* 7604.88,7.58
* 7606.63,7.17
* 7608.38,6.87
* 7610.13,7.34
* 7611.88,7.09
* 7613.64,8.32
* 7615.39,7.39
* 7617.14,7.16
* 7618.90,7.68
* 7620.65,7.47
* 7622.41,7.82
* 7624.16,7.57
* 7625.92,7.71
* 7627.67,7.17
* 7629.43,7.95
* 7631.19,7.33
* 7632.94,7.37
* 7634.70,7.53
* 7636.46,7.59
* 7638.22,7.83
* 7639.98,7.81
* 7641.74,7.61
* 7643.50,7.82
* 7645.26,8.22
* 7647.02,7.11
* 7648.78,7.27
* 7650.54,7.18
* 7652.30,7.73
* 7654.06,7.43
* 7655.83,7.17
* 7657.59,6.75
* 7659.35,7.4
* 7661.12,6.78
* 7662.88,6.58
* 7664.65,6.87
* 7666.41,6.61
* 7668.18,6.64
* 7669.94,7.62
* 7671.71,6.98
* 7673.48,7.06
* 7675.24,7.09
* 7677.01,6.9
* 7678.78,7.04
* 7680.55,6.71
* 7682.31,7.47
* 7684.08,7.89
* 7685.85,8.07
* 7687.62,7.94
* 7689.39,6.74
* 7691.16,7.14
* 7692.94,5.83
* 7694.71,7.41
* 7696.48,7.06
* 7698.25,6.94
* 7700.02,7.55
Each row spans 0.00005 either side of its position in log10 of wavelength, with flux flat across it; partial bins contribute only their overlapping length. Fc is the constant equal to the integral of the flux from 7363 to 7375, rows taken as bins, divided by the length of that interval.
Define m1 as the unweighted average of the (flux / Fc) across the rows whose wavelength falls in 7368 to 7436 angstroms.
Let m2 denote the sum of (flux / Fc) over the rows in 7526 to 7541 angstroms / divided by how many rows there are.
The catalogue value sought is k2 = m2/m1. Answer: 1.04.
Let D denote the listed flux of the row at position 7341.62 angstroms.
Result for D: 8.05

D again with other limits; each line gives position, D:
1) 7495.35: 6.84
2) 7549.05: 7.22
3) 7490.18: 7.76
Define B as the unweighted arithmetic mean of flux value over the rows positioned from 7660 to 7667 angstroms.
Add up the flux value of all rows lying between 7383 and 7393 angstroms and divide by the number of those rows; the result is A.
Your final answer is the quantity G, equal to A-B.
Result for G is 0.8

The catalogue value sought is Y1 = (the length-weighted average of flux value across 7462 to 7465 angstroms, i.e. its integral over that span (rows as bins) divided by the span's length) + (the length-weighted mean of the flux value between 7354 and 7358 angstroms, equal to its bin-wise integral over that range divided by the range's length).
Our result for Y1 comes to 15.3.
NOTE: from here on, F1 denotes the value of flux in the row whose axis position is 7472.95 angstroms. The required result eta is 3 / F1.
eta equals 0.408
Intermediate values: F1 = 7.36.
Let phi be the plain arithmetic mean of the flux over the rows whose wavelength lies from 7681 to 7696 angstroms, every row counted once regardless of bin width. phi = 7.31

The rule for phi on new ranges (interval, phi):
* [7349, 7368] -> 7.49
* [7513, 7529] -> 7.71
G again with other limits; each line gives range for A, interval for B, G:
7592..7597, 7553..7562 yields 0.4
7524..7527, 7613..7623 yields 0.2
